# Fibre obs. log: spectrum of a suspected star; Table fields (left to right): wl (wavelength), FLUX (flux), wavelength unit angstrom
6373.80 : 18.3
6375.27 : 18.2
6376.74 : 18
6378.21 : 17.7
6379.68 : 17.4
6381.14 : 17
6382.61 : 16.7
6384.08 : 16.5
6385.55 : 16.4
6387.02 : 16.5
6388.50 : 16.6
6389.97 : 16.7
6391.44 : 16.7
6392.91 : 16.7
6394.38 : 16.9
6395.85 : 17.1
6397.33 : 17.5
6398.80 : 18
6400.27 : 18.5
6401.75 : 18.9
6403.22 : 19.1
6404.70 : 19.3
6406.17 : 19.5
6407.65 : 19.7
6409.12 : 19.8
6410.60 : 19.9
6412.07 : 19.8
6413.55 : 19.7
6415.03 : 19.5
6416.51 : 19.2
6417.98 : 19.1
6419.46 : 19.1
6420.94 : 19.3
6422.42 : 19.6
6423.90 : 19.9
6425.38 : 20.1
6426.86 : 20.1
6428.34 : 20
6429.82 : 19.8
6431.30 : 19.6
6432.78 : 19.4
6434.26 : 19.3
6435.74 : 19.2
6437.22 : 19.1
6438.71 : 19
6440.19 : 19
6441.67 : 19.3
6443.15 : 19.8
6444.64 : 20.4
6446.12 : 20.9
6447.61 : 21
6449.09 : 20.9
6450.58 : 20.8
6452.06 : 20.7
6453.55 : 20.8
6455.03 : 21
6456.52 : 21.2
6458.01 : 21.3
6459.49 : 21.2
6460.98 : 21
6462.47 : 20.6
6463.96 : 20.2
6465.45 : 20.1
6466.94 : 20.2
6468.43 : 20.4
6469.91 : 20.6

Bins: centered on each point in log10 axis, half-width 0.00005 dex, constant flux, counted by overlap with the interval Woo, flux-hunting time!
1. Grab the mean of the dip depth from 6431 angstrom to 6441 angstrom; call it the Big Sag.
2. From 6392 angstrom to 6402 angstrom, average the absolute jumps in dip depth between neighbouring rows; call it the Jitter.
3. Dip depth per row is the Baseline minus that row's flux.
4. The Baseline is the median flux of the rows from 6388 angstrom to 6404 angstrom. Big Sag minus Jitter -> -2.5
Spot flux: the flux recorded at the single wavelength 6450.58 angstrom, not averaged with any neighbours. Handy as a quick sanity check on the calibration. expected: 20.8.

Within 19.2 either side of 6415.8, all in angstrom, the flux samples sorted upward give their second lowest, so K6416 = 18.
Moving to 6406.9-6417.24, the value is 19.5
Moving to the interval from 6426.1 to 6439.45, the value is 19.1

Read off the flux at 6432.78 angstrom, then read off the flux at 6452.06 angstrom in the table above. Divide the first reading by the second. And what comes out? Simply 0.94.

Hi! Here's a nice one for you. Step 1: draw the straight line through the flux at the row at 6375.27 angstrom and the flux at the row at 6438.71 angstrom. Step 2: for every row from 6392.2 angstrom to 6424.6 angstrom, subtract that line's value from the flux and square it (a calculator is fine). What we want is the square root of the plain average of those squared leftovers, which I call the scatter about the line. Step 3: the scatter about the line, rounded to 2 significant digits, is 0.95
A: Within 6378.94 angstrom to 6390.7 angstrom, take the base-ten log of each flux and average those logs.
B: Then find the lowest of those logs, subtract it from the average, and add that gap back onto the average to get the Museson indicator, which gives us 1.23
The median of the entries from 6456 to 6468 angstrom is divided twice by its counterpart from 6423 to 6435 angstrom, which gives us 0.0528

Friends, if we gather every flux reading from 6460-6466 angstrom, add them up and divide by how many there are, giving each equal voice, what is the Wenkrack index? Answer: 20.5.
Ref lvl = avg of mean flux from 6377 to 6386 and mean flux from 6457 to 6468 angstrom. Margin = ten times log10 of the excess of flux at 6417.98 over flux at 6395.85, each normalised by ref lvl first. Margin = -9.7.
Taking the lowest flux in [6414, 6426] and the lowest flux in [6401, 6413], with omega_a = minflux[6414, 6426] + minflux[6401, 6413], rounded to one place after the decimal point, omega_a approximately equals 38.0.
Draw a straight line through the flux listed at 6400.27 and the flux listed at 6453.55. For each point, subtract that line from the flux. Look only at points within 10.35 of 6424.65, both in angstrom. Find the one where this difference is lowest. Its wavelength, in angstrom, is 6434.26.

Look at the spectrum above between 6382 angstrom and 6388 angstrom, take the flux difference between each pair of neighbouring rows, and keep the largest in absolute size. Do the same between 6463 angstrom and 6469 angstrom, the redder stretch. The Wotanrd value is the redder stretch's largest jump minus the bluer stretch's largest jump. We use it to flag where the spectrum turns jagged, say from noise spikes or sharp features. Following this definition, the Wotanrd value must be 0.00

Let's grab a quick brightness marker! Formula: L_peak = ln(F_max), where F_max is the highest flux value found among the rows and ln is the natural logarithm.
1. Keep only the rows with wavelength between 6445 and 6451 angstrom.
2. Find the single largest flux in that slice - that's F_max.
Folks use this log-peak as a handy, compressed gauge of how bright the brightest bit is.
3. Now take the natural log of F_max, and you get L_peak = 3.04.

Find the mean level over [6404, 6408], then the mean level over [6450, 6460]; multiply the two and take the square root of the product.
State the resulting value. 20.2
